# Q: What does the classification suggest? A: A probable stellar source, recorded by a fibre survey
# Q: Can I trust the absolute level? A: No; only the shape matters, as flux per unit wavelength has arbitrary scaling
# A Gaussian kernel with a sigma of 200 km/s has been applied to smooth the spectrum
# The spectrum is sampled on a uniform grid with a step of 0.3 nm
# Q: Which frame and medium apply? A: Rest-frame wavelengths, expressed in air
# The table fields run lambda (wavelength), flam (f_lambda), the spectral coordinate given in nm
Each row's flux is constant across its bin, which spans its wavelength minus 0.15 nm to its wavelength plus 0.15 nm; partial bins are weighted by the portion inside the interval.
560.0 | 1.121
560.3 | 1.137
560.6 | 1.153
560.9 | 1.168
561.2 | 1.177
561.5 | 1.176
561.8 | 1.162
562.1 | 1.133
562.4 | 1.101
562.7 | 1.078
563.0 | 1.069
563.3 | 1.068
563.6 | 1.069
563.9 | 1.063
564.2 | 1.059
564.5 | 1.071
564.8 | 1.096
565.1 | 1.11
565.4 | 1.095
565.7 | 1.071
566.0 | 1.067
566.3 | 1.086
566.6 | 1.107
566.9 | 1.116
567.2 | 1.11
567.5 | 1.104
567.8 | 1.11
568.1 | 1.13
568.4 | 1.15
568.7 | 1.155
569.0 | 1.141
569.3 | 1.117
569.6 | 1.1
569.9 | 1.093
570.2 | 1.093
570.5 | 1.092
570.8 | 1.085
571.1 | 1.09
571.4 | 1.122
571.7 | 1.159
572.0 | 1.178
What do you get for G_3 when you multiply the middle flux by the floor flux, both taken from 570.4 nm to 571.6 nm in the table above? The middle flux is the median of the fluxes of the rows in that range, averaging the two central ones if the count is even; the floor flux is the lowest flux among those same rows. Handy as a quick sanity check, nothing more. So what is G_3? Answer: 1.18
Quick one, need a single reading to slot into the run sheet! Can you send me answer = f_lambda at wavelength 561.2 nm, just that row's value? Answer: 1.177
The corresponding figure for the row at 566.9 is 1.116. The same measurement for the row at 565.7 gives 1.071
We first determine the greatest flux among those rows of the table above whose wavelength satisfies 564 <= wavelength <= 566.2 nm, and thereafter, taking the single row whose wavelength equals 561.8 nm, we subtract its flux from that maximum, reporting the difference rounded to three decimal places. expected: -0.052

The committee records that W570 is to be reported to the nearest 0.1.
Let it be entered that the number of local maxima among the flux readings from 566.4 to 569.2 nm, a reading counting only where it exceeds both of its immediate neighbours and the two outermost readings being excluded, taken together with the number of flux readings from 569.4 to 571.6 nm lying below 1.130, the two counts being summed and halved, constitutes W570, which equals 4.5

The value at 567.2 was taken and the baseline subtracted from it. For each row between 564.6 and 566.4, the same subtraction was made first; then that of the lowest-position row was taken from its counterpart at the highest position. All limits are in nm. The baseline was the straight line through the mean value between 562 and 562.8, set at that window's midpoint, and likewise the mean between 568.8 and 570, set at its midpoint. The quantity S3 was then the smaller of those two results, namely -0.012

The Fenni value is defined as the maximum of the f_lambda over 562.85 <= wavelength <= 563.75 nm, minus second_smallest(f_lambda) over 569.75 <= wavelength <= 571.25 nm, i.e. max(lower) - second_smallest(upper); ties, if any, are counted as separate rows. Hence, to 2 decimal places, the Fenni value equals -0.02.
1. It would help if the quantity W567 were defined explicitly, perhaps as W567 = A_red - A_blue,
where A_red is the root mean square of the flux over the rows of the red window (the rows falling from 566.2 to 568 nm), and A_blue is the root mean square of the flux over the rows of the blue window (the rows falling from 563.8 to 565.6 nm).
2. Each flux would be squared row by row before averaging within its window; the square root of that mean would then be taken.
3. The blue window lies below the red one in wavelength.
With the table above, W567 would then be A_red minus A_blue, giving 0.023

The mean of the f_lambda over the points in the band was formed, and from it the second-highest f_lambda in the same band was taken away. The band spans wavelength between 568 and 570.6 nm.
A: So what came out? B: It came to -0.031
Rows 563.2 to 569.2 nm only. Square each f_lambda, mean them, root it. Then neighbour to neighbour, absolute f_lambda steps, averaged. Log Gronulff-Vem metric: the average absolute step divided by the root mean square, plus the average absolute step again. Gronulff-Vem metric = 0.023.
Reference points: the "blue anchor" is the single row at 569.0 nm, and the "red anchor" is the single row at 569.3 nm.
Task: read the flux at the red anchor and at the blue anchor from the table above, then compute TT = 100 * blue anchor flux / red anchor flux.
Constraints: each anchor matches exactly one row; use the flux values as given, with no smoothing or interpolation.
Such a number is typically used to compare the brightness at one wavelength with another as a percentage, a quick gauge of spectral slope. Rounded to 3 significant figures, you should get 102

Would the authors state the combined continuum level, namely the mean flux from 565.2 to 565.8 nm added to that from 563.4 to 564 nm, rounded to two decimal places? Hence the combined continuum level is 2.15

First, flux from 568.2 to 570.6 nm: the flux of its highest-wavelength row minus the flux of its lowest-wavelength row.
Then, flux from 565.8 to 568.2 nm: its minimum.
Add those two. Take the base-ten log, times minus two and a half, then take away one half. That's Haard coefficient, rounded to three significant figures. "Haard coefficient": -0.510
